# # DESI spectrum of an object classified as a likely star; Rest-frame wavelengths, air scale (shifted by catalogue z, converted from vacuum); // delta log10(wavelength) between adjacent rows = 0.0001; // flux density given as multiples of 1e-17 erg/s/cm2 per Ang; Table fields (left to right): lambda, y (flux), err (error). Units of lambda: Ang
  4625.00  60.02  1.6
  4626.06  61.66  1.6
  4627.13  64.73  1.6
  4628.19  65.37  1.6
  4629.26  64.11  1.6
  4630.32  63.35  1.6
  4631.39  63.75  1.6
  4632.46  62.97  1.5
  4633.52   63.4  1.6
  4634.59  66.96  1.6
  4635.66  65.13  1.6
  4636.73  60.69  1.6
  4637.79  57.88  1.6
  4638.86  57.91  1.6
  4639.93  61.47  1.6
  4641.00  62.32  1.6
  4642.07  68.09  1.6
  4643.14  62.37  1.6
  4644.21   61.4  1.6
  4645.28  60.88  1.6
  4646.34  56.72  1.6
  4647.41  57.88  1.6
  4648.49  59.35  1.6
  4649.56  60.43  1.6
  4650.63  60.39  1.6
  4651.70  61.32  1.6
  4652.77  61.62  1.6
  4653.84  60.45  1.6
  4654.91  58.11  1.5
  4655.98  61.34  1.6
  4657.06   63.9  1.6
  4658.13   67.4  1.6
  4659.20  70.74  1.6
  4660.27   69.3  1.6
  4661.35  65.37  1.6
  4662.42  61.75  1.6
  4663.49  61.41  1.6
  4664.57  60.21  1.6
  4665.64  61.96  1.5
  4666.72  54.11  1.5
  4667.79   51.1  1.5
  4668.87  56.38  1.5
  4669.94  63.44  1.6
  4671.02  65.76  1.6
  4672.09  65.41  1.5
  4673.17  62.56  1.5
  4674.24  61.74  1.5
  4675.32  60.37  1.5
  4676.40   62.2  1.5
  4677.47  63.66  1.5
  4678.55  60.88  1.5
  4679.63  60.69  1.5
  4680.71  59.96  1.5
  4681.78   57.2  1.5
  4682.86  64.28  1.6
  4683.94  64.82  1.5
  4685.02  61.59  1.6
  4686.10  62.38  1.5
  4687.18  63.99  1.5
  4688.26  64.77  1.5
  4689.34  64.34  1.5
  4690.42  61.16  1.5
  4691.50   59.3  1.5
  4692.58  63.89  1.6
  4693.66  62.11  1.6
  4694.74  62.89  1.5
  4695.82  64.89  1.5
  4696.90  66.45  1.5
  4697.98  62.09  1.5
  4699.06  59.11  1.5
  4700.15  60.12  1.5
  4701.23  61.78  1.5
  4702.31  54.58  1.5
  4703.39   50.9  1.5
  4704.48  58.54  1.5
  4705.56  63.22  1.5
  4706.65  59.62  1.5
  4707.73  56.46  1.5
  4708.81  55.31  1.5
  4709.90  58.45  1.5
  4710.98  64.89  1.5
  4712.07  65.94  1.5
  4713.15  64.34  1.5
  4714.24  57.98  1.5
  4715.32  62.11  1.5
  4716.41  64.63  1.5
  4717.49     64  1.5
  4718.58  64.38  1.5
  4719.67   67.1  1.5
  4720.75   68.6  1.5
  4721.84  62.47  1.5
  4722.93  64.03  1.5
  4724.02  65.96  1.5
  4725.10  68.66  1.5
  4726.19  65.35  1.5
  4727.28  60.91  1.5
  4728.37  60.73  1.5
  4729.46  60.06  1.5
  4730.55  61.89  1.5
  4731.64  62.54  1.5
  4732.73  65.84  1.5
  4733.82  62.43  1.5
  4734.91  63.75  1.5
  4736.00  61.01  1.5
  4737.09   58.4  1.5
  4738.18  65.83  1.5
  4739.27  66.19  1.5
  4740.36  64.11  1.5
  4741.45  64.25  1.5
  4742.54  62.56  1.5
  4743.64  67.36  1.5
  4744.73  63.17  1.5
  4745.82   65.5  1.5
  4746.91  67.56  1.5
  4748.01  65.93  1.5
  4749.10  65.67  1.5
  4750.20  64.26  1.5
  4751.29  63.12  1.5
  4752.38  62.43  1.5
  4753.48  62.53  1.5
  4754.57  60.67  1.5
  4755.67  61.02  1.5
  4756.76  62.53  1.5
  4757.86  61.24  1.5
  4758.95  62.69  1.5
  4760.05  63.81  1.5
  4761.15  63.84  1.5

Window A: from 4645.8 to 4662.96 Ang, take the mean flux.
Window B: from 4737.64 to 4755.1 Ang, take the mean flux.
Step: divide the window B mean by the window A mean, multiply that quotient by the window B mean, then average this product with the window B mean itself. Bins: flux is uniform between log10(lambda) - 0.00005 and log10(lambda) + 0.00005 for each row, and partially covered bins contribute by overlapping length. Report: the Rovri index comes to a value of 66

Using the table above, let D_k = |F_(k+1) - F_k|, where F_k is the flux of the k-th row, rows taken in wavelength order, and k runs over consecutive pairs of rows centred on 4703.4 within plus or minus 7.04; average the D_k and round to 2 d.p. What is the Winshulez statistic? 3.69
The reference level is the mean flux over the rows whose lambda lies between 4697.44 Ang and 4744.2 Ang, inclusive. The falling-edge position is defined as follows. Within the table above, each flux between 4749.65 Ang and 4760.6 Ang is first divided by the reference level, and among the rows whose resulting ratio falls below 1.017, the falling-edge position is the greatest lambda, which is 4758.95 Ang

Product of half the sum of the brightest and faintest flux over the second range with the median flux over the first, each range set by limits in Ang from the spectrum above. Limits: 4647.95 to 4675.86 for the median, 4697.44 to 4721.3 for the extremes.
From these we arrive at 3676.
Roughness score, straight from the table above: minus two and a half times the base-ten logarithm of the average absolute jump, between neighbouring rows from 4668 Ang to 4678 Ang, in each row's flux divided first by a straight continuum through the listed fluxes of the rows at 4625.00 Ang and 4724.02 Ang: 3.6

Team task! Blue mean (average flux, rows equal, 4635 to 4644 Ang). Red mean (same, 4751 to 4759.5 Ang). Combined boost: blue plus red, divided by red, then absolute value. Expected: 2.00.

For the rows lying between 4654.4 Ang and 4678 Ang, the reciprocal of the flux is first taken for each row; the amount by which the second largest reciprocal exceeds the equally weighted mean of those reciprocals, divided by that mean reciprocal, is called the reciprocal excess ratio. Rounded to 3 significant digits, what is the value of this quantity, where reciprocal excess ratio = 0.143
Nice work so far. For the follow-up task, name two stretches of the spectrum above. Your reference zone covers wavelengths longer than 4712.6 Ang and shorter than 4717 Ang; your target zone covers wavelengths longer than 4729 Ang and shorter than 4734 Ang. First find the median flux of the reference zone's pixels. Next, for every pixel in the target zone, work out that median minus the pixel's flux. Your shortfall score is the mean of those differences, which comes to 1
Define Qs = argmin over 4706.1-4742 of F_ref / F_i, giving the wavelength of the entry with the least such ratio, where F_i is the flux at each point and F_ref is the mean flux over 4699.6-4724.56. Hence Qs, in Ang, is 4725.10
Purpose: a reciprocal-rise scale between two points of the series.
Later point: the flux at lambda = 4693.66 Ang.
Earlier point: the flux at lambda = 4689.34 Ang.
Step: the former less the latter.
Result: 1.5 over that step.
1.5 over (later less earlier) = -0.67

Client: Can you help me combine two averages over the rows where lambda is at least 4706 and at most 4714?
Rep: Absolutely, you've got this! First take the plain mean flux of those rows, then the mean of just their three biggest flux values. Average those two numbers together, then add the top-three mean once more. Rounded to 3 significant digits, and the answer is 128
